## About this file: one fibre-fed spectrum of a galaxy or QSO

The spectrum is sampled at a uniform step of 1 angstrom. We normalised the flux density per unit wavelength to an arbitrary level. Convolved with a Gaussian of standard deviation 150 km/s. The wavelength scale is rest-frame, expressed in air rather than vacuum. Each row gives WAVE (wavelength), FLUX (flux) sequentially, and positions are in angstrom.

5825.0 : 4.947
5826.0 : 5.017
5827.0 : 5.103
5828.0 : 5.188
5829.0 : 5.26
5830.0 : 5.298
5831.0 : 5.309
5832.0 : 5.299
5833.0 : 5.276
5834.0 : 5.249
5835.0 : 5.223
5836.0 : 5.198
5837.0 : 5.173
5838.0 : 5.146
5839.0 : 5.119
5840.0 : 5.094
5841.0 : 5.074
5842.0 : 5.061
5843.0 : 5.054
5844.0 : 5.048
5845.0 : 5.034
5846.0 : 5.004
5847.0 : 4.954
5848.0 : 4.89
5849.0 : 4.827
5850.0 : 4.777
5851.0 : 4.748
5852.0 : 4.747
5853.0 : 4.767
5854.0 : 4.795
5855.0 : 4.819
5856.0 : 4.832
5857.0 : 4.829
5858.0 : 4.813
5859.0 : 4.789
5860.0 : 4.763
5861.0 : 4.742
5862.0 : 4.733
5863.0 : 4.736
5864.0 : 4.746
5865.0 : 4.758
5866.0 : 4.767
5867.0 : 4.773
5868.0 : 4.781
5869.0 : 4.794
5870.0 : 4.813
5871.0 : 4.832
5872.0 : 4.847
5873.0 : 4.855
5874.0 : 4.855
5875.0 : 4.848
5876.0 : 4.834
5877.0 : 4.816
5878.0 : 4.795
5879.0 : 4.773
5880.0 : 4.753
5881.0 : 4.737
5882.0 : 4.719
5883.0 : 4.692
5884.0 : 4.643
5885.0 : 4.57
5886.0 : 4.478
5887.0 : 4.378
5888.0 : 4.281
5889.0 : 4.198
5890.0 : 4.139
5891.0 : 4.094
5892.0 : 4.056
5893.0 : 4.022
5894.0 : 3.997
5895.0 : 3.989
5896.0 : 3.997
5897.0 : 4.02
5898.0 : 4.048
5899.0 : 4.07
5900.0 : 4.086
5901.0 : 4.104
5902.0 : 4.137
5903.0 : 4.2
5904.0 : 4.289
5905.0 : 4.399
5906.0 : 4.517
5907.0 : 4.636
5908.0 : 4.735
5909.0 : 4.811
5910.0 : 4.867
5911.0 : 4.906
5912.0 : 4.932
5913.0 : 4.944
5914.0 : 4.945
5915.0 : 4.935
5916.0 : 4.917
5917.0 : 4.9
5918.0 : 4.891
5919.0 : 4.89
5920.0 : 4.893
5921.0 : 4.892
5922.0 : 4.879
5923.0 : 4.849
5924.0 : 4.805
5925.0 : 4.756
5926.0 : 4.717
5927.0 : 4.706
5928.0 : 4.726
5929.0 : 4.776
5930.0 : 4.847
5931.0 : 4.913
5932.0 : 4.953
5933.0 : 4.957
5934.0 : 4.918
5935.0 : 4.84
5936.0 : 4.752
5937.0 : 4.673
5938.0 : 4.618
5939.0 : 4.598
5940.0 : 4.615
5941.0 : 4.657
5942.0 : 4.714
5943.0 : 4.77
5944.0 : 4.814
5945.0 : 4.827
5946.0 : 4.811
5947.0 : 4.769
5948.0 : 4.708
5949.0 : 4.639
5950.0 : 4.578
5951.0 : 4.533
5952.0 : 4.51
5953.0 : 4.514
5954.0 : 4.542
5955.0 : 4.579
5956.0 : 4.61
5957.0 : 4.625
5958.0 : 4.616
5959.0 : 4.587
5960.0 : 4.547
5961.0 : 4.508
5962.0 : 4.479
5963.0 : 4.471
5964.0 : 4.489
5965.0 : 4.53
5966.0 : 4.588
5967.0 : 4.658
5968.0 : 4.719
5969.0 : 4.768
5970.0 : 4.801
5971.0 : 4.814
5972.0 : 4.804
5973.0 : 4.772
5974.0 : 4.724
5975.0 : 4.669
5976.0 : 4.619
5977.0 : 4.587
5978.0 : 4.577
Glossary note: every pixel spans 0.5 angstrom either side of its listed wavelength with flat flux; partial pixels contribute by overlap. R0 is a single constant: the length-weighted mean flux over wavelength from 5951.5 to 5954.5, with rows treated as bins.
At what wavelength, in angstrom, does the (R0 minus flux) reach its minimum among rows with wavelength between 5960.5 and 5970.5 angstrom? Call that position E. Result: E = 5970.0 angstrom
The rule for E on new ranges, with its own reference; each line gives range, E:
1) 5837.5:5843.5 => 5838.0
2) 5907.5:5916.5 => 5914.0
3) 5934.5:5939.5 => 5935.0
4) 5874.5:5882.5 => 5875.0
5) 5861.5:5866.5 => 5866.0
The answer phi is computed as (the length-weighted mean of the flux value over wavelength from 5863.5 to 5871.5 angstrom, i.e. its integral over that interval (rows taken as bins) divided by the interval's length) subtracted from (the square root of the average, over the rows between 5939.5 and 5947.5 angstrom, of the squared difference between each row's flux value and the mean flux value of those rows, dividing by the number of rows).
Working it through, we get -4.71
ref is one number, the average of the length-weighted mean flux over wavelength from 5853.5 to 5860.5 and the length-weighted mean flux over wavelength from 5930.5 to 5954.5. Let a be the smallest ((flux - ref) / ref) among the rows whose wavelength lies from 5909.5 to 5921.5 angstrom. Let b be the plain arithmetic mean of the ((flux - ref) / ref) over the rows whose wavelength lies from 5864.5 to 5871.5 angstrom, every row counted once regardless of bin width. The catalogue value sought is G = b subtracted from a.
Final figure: 0.02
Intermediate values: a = 0.022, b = 0.006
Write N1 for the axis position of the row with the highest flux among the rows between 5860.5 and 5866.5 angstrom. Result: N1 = 5866.0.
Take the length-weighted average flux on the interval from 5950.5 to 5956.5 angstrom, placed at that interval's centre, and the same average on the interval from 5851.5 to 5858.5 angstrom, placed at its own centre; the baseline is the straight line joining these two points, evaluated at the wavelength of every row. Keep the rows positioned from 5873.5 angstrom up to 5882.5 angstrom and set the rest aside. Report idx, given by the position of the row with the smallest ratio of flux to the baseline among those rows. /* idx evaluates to 5882.0 angstrom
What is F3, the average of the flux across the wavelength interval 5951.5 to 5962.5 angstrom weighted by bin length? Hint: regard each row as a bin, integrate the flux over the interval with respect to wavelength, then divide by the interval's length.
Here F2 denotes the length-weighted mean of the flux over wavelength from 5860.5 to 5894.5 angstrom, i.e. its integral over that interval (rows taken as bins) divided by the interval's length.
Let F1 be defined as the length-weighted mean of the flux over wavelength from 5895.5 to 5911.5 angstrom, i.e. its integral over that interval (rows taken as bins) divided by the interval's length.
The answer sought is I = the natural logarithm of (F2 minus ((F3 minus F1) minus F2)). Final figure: 2.20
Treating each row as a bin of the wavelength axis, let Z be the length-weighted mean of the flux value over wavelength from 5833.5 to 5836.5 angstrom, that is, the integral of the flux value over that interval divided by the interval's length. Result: 5.22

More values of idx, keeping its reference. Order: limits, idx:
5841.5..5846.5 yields 5846.0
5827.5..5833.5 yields 5828.0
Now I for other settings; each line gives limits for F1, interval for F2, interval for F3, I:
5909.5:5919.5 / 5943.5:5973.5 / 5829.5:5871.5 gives 2.22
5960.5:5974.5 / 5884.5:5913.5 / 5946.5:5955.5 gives 2.17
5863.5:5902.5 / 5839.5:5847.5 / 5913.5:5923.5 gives 2.27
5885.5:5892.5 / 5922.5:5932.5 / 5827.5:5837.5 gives 2.15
